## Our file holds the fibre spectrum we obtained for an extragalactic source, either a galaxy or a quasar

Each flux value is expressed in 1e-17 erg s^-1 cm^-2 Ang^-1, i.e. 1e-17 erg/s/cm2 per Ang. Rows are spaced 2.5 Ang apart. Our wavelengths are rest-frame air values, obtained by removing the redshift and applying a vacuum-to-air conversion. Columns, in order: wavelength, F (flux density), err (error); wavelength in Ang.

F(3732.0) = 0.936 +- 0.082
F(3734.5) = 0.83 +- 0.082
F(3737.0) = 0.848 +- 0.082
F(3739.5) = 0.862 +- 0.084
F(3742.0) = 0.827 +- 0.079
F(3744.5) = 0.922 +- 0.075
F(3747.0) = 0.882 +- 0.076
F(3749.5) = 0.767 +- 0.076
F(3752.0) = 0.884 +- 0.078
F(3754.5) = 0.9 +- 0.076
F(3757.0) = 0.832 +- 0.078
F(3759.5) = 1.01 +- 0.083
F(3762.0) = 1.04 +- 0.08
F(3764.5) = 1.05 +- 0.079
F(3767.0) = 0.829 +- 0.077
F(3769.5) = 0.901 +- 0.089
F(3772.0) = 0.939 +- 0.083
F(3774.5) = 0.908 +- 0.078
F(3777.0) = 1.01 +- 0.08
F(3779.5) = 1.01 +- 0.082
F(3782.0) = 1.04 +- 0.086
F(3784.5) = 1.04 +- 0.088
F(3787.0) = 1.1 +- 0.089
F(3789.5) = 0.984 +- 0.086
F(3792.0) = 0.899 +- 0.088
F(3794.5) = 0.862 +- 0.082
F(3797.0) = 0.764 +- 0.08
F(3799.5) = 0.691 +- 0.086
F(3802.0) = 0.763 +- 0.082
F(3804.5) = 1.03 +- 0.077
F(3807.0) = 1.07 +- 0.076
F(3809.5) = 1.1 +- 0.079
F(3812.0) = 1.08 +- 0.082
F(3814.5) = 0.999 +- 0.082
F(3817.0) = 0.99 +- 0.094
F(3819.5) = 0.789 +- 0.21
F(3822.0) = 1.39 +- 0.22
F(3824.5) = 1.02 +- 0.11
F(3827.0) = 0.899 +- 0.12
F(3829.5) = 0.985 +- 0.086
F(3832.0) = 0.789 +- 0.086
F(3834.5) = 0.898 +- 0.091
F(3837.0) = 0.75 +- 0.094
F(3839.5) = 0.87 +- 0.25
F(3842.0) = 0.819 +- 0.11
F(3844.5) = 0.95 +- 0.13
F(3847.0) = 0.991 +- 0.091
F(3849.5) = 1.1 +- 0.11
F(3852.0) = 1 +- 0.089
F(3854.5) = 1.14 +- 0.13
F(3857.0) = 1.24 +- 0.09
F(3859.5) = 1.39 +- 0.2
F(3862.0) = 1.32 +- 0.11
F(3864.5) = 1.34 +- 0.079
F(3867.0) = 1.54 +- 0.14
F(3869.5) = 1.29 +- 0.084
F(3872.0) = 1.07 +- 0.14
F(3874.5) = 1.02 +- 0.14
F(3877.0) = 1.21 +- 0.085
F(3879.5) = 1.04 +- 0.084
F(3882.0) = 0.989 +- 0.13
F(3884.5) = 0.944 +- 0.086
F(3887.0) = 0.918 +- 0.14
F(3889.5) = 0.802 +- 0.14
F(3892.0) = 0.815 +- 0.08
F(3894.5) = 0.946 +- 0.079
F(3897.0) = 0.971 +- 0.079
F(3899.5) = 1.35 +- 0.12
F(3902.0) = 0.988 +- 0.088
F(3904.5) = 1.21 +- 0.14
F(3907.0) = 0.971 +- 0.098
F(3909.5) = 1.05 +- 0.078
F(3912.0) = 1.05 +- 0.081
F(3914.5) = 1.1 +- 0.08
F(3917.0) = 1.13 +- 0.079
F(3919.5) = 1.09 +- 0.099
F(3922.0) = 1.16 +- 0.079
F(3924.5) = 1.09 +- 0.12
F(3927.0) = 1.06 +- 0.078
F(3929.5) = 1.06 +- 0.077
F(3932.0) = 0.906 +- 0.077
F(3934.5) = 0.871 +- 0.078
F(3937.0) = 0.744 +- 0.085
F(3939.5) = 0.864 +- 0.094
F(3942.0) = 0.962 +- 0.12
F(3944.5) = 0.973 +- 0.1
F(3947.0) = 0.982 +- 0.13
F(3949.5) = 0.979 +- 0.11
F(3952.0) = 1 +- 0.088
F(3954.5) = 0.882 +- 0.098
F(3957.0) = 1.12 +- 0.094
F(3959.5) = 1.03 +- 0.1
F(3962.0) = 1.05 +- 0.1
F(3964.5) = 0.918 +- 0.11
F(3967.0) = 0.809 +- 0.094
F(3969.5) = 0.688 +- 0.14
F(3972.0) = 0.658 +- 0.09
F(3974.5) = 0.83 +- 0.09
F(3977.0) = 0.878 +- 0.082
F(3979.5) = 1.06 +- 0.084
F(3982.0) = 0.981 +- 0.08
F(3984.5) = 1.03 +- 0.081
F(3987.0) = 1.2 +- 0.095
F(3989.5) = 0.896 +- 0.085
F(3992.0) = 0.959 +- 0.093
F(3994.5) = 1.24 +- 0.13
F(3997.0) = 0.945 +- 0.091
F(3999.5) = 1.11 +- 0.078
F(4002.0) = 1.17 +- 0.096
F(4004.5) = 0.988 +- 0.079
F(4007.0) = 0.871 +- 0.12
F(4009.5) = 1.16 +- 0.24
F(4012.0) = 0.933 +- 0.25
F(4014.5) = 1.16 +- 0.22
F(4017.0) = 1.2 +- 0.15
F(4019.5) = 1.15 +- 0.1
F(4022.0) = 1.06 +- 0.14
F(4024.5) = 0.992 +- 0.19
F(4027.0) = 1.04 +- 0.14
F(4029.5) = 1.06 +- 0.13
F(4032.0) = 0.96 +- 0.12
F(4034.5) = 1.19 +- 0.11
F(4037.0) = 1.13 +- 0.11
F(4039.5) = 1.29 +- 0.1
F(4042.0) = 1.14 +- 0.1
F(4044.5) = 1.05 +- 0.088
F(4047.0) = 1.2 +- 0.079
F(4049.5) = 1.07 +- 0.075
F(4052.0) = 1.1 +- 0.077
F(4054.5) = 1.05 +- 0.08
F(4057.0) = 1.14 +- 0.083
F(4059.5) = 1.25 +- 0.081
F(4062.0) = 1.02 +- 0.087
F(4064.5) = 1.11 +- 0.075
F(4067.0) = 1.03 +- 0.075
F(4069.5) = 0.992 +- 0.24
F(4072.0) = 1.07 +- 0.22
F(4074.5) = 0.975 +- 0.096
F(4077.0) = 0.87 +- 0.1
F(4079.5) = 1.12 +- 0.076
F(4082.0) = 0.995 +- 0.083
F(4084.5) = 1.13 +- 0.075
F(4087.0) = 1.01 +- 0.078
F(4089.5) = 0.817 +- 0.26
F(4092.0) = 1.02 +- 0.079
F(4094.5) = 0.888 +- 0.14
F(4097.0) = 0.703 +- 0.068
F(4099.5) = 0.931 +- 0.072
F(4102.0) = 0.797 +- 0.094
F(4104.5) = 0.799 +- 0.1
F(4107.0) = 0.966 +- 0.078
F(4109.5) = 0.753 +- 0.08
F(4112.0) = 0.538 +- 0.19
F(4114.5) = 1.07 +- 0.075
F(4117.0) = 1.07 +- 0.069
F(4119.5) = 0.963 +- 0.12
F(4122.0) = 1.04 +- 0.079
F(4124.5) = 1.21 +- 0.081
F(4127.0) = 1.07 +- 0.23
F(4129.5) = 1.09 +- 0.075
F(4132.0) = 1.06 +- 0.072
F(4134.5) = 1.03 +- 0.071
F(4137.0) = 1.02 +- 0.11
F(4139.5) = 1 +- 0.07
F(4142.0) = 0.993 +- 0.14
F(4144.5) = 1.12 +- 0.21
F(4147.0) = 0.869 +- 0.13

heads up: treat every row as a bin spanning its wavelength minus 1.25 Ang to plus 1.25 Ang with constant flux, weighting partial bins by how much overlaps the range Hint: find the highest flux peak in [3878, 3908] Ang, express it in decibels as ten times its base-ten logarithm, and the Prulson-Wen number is 1.3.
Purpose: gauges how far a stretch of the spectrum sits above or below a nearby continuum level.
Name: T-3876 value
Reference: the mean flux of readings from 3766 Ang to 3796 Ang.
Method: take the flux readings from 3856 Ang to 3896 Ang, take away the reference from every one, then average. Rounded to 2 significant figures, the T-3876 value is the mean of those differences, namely 0.16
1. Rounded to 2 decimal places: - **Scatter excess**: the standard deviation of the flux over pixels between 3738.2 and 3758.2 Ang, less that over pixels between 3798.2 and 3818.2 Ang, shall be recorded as -0.10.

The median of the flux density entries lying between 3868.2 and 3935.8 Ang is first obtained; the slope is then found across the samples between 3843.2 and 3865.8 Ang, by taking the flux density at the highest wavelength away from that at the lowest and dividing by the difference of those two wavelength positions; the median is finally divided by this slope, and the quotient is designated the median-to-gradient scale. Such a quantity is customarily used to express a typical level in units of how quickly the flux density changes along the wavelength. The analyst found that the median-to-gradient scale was 54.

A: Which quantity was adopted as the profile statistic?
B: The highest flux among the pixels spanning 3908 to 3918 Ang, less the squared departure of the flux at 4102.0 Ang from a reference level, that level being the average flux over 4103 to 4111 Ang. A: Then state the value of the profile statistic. 1.13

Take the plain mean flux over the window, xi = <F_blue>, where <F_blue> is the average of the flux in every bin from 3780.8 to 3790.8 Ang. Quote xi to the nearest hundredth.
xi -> 1.04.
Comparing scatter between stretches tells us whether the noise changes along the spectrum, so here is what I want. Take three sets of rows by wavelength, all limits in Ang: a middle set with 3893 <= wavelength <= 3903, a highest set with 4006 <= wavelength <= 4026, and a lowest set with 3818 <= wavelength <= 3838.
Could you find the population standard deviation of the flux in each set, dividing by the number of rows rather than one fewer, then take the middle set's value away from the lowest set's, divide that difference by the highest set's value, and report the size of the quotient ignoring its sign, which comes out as 0.23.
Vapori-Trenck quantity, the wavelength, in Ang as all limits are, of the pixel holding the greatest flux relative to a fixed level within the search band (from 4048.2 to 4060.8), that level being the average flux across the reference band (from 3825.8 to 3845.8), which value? 4059.5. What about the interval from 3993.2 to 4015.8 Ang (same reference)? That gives 3994.5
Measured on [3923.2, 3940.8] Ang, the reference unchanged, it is 3924.5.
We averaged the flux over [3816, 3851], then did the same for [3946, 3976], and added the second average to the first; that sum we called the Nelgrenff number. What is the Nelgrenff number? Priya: 1.86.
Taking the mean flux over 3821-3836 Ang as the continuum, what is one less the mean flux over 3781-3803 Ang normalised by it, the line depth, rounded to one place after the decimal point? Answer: 0.1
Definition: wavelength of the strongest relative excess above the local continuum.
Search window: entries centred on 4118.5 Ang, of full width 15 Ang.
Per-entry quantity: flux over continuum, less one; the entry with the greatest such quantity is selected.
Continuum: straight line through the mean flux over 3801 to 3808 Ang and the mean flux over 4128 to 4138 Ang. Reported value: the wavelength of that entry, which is 4124.5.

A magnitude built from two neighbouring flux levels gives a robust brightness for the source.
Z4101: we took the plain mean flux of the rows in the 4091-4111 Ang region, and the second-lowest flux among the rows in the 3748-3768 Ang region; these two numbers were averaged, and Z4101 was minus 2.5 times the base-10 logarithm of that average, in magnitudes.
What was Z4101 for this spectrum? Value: 0.19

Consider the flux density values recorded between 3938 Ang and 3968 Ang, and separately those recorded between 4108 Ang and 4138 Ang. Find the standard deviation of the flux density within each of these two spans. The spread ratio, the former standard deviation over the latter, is 0.5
